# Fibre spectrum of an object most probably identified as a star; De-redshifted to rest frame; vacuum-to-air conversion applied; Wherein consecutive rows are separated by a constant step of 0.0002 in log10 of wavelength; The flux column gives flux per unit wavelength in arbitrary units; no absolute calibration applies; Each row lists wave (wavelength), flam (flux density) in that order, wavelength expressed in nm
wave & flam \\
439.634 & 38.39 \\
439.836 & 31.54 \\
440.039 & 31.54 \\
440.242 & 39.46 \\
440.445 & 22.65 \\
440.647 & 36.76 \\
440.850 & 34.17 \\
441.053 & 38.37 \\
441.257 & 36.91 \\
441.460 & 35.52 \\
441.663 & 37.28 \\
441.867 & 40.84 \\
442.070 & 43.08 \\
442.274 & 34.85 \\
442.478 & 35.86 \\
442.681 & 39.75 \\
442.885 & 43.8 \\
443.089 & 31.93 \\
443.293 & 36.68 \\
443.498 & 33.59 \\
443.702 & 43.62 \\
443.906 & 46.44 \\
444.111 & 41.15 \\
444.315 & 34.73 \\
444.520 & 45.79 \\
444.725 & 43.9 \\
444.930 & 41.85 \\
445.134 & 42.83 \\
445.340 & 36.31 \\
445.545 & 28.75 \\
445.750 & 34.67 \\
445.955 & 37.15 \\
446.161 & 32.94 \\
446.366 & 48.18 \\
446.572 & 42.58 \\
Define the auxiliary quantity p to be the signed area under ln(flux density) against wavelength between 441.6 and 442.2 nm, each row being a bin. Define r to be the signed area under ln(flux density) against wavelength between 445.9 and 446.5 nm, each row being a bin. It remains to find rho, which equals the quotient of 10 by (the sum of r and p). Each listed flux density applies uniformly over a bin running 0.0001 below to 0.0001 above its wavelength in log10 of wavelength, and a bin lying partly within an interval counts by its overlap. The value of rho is 2.26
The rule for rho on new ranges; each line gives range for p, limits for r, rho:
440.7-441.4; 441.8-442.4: 2.12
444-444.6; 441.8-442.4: 2.26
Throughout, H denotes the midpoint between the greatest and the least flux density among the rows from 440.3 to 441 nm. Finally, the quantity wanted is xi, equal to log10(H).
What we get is 1.473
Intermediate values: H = 29.7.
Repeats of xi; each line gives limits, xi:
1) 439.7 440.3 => 1.550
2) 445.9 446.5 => 1.608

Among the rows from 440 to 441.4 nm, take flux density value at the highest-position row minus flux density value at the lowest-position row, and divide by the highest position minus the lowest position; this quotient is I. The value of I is 4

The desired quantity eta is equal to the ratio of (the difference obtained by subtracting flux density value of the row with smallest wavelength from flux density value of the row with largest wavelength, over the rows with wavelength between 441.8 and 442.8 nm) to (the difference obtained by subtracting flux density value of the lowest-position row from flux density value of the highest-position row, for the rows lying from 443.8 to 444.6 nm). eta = 1.7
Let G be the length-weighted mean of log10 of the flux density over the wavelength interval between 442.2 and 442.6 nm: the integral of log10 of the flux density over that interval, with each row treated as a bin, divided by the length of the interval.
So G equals 1.55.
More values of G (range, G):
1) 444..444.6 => 1.60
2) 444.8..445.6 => 1.58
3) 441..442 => 1.58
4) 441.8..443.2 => 1.58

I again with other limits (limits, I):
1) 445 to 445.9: -13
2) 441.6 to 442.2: 14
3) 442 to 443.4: -5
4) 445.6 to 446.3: -4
